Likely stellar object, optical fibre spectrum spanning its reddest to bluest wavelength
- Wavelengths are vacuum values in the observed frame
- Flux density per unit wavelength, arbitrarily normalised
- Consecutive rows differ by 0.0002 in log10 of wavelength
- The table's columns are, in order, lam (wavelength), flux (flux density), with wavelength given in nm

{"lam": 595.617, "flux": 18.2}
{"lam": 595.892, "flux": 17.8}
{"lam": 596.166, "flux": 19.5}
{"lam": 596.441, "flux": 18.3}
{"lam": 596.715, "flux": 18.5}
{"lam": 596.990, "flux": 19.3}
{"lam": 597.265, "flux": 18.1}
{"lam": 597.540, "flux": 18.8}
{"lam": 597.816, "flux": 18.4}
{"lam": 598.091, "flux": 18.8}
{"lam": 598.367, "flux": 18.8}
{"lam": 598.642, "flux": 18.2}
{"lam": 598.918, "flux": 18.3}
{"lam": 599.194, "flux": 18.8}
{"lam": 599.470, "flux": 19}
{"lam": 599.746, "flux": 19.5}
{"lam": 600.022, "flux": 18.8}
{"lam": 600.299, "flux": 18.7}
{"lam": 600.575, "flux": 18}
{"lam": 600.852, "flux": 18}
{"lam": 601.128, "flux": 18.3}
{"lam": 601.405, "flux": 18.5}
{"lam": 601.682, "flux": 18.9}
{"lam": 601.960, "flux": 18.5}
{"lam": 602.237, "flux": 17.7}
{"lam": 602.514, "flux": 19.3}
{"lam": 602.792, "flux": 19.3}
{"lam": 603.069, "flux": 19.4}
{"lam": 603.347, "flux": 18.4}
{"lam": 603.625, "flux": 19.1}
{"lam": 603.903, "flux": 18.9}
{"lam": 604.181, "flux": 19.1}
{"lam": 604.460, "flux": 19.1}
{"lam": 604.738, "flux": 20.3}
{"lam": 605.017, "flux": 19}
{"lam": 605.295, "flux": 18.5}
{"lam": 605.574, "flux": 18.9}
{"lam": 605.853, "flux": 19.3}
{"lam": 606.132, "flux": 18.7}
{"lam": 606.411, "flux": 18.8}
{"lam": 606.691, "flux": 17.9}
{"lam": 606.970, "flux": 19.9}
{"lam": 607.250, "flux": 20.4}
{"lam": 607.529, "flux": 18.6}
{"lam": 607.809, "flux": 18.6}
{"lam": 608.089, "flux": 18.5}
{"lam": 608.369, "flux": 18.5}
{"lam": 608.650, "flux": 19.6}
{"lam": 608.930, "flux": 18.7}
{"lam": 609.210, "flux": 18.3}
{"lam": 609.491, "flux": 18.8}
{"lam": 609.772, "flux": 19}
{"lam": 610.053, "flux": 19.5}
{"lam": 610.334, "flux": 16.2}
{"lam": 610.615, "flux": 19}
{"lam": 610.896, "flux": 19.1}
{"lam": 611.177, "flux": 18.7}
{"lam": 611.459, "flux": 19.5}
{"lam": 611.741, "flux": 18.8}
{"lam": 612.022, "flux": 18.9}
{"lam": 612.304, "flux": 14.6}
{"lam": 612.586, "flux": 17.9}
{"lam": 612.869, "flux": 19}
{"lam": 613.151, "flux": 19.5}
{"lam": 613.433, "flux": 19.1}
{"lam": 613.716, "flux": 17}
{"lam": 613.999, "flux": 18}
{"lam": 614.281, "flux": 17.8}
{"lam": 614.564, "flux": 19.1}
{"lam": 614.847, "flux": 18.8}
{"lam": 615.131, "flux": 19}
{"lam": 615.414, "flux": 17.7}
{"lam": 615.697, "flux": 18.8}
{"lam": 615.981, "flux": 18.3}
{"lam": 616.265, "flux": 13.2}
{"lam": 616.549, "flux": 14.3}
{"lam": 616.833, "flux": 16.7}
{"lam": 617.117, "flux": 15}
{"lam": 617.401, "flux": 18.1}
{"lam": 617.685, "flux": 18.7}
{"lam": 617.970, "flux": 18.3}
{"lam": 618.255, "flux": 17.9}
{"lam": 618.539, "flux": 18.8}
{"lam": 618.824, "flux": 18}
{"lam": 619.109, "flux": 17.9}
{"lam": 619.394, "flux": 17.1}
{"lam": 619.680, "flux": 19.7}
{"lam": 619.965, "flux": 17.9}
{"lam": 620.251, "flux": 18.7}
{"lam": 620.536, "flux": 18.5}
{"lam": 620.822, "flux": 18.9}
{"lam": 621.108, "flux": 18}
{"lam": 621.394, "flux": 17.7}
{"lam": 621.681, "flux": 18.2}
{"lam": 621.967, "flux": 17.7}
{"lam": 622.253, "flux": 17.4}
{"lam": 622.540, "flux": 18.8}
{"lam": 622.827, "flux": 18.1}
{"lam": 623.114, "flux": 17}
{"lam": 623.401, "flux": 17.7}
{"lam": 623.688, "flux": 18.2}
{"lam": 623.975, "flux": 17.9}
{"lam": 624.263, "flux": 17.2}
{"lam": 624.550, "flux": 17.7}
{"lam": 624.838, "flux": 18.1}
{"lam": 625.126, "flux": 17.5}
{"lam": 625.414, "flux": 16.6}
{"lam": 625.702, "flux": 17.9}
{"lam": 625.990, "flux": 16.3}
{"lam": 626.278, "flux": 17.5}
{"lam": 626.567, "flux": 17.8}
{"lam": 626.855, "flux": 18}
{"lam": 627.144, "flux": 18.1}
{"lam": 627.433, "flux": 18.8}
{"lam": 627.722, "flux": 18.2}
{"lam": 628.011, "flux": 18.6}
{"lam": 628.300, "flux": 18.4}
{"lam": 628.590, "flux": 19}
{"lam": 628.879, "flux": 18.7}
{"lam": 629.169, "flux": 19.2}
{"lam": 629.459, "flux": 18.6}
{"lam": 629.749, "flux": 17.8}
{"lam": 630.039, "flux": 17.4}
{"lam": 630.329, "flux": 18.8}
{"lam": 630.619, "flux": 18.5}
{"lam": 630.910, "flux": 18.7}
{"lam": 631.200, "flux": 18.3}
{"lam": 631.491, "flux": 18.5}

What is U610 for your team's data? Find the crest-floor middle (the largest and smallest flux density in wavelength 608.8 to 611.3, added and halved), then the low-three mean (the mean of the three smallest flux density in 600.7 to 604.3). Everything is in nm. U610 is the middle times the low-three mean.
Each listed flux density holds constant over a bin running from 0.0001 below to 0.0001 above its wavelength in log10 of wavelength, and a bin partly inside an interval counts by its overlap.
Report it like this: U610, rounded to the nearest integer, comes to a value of 321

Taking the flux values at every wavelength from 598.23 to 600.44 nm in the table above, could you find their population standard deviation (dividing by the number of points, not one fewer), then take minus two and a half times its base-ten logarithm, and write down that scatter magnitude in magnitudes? 1.1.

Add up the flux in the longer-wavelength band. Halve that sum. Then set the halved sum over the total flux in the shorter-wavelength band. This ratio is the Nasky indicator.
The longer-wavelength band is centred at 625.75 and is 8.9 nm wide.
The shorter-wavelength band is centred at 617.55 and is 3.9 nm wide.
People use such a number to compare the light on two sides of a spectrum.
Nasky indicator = 1.15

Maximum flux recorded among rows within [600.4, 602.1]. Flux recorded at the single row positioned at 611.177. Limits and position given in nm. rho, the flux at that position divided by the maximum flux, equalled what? 0.99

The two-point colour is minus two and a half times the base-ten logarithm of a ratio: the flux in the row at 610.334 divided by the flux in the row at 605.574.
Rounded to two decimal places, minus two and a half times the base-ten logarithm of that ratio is 0.17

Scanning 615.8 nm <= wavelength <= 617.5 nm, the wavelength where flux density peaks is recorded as 615.981 nm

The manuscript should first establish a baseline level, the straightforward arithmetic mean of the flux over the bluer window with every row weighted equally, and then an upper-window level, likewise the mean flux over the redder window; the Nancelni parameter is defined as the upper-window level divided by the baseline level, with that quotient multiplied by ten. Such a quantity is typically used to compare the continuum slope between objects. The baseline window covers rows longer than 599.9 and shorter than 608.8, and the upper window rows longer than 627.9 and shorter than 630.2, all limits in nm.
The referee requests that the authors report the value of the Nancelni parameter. 9.8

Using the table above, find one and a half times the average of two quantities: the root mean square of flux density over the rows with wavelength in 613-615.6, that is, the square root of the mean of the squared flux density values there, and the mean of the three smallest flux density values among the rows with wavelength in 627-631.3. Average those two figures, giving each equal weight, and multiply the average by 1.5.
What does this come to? 27.2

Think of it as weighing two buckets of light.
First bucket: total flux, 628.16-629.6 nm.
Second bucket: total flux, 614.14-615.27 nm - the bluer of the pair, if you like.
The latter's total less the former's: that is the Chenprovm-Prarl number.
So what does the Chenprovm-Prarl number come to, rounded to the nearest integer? -19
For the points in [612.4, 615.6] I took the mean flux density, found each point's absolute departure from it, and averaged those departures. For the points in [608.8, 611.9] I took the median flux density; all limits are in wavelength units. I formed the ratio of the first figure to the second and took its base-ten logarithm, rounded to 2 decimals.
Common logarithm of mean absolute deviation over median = -1.43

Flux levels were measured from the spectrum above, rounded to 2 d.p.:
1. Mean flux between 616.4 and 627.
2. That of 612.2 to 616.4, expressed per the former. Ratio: 1.01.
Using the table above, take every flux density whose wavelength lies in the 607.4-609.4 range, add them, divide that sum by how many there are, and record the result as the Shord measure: 18.69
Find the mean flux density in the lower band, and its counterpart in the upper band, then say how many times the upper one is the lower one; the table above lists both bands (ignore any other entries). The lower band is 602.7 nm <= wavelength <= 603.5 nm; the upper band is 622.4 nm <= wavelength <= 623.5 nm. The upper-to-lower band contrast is 0.94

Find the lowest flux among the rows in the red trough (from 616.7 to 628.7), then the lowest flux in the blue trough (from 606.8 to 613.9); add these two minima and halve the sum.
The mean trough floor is 14.8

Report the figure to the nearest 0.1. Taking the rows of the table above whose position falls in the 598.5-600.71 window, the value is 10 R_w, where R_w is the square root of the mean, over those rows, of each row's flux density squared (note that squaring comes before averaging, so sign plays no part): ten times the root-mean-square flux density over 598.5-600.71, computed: 186.7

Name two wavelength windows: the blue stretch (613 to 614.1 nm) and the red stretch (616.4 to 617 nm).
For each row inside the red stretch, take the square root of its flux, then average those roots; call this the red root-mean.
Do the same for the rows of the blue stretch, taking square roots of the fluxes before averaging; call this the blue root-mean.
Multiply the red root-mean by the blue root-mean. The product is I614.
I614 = 16.9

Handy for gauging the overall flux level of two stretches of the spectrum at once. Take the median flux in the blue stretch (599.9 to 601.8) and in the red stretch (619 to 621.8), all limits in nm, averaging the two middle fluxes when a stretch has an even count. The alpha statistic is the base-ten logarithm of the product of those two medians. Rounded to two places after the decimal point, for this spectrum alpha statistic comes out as 2.52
